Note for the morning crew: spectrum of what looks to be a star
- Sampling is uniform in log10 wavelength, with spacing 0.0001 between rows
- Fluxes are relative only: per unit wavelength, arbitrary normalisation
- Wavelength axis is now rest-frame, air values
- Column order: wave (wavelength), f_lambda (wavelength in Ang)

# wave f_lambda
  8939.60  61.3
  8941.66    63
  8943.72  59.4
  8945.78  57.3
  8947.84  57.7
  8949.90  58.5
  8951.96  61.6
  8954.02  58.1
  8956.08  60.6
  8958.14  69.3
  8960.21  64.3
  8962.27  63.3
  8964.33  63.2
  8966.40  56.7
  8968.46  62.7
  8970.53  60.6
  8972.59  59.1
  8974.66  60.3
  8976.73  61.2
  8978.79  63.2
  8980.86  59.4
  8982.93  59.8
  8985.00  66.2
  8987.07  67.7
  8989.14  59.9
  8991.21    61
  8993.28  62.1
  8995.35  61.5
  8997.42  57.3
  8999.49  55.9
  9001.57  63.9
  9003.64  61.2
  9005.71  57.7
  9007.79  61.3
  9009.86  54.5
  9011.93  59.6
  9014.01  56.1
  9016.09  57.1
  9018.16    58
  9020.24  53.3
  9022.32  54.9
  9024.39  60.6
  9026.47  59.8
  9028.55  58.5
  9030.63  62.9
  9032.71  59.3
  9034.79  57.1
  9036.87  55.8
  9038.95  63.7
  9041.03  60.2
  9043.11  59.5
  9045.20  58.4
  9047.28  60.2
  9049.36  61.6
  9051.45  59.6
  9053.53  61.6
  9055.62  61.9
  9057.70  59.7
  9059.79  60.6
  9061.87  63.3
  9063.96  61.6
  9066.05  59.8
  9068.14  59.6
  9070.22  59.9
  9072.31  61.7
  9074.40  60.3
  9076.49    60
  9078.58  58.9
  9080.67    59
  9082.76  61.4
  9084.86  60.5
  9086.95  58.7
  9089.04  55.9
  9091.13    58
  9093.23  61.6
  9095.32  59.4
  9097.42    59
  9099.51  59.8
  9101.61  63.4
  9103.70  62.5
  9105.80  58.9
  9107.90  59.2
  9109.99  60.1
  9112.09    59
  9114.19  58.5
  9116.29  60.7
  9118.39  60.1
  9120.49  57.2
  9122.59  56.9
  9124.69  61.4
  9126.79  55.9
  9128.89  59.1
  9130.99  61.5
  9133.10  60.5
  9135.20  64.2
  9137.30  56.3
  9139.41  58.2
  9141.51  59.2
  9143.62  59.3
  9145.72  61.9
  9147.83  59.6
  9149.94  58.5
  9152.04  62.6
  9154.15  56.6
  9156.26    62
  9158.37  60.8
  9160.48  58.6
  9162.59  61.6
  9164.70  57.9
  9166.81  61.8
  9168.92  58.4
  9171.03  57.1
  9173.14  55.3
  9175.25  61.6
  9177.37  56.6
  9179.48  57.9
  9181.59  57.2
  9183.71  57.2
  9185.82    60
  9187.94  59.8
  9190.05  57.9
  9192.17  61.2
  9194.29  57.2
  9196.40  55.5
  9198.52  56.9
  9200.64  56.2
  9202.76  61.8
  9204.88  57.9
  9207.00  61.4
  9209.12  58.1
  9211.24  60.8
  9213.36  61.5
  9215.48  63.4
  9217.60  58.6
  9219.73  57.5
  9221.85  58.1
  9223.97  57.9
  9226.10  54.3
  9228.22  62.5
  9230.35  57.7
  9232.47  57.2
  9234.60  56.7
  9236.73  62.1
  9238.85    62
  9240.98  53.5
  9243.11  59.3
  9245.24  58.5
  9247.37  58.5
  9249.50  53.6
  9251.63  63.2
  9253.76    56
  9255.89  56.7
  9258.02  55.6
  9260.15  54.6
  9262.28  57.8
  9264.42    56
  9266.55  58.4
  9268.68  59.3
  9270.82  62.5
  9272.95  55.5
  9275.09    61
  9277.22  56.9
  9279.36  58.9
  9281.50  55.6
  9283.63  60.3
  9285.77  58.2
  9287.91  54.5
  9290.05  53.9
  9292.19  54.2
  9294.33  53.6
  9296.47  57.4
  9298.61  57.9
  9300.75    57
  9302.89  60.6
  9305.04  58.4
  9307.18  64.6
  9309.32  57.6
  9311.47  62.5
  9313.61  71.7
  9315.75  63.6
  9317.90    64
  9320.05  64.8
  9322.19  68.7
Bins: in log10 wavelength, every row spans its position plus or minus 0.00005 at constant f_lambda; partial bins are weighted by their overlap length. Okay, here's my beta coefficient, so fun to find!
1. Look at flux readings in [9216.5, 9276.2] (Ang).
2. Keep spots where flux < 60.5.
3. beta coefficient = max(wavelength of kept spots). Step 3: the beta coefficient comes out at 9272.95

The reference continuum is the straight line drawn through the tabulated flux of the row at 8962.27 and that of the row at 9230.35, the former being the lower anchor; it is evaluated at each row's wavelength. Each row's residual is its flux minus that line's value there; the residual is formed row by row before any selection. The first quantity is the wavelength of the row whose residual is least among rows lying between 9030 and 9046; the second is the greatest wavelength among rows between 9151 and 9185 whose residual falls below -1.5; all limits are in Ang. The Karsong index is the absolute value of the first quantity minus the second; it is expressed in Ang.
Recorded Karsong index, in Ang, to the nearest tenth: 144.7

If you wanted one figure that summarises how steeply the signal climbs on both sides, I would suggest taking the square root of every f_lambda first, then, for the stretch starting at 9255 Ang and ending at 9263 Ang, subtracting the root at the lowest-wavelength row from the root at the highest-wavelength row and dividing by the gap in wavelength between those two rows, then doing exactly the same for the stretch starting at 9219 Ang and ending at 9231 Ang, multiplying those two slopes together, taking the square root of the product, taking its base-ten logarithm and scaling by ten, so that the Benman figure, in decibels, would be -24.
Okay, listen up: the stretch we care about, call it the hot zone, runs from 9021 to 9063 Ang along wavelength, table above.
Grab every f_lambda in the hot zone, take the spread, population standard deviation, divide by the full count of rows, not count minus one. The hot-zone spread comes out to 2.2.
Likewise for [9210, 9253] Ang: 2.9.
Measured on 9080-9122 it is 1.7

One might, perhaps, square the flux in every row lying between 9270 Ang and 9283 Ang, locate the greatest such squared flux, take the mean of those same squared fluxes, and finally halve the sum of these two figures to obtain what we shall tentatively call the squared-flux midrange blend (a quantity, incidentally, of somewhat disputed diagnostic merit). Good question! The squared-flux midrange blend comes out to 3662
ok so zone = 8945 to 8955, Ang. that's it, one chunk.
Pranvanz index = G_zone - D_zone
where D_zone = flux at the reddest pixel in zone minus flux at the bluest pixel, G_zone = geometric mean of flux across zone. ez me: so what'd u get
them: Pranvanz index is 58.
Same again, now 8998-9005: 55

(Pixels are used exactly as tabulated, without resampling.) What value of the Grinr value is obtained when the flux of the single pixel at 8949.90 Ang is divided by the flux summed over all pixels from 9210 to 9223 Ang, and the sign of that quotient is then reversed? -0.163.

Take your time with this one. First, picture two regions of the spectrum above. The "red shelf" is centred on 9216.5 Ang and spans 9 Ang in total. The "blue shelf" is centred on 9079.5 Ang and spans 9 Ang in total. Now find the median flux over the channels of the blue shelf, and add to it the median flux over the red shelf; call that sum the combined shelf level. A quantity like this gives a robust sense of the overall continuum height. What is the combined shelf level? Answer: 120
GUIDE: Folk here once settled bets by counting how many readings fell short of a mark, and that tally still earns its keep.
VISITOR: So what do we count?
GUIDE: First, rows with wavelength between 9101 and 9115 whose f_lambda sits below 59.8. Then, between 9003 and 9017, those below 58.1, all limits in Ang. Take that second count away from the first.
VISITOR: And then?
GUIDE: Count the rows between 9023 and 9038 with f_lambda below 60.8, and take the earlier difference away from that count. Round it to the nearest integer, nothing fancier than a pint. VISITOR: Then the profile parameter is 6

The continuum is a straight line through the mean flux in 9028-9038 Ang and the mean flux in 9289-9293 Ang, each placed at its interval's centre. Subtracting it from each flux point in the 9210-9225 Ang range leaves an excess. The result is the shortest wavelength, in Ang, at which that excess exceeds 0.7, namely 9211.24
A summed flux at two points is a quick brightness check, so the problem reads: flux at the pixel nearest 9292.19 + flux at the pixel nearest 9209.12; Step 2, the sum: 112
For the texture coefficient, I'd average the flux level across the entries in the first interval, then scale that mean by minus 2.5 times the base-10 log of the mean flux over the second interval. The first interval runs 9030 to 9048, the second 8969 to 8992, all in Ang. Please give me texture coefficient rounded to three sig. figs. -267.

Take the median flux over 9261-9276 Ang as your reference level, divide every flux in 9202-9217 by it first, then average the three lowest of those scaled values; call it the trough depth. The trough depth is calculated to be 1.01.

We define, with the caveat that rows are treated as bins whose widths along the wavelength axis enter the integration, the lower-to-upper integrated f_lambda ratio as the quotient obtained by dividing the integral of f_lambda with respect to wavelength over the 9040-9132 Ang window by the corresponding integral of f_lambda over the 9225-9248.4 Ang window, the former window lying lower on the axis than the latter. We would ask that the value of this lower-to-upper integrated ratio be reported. 4.0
